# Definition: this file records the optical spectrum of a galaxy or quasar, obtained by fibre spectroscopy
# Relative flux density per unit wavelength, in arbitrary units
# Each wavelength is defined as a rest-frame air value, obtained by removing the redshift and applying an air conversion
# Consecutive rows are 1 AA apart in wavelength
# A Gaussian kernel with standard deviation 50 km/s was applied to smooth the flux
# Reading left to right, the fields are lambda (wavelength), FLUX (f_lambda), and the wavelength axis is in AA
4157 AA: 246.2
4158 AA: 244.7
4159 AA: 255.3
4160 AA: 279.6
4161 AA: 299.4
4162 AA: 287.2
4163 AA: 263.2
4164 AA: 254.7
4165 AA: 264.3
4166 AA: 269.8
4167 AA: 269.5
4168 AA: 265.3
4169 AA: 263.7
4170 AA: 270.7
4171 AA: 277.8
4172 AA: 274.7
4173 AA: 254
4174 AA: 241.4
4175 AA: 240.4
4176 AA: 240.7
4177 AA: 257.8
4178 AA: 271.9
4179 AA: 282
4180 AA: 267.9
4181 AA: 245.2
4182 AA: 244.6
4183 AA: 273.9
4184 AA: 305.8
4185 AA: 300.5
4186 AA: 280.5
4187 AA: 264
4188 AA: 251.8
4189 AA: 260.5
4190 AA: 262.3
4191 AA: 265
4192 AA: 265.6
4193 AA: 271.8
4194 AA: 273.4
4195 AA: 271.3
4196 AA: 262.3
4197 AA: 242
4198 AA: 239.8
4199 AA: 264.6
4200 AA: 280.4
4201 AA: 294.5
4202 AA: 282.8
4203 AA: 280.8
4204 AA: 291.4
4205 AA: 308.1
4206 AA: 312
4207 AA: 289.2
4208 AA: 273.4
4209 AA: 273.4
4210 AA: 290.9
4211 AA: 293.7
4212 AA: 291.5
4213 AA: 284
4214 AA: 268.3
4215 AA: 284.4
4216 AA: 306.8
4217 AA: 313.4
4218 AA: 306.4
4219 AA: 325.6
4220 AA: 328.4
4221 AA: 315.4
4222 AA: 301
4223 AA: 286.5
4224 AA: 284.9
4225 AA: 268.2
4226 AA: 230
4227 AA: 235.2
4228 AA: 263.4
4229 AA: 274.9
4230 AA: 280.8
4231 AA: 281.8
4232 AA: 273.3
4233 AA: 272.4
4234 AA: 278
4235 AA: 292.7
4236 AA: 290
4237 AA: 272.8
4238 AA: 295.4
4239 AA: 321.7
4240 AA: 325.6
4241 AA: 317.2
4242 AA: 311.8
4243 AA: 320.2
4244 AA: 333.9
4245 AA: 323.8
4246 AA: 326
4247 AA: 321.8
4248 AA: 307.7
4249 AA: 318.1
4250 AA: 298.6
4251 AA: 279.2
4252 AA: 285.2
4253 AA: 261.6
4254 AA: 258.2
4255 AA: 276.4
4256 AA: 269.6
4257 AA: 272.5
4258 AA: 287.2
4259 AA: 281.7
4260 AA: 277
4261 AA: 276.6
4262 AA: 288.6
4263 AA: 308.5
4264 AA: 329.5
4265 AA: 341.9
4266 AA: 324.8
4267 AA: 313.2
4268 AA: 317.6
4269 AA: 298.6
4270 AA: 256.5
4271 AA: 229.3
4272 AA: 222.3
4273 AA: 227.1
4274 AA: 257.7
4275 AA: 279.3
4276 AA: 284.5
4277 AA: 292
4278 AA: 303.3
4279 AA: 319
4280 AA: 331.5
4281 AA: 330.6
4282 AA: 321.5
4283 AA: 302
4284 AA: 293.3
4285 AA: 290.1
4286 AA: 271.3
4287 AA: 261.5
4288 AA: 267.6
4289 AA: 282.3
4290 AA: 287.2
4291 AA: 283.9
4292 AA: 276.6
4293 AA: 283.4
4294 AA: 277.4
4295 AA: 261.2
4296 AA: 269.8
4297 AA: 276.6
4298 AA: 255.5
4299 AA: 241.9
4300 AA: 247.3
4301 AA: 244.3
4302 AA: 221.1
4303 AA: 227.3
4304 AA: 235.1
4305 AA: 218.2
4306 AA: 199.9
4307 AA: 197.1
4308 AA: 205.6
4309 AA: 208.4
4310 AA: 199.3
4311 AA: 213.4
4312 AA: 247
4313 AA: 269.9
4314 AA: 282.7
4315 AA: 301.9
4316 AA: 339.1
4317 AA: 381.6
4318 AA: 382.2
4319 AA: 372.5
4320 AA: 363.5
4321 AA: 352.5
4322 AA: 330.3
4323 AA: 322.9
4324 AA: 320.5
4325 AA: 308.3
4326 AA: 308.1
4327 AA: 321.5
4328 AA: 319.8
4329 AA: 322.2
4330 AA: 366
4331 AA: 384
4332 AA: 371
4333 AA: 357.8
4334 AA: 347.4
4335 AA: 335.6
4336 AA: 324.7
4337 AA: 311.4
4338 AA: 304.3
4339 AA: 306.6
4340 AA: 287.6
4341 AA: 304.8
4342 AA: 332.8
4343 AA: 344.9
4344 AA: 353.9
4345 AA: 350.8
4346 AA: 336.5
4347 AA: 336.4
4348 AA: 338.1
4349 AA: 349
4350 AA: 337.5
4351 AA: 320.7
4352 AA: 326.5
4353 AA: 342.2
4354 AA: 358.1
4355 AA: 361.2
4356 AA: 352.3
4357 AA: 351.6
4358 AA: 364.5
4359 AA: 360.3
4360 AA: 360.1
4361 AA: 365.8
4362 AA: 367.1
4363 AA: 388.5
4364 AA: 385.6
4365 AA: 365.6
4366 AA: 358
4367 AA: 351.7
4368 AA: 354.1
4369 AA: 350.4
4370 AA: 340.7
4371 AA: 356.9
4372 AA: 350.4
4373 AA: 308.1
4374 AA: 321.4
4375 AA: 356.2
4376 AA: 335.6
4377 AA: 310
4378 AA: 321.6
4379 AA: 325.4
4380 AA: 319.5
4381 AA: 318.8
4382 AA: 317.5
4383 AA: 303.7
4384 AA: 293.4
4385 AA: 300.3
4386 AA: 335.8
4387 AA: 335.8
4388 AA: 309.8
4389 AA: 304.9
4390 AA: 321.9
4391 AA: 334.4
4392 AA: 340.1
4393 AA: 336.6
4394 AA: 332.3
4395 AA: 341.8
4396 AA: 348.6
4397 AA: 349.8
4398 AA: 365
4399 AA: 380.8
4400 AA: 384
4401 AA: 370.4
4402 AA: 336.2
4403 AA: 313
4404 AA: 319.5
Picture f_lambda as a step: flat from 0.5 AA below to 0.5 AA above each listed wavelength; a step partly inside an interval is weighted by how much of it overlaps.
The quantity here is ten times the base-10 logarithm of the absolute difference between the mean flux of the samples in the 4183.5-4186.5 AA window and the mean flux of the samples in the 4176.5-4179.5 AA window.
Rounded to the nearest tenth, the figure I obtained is 14.0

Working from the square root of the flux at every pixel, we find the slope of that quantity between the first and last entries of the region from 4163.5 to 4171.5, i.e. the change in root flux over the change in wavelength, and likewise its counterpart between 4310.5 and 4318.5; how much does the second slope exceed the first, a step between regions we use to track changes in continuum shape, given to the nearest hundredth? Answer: 0.60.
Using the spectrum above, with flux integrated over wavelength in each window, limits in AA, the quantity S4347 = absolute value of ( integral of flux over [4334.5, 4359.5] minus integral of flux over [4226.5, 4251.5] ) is 976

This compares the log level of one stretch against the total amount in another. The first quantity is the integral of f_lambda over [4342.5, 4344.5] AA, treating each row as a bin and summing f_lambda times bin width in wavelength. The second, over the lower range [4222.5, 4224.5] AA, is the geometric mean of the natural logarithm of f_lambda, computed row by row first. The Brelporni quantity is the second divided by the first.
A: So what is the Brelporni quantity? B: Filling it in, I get 0.0081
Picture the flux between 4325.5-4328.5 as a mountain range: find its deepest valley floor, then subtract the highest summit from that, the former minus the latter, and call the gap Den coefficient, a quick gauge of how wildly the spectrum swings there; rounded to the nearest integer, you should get -13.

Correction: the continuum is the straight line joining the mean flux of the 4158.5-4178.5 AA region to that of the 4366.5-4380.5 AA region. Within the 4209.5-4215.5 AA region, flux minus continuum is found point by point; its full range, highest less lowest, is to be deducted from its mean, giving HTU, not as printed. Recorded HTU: -21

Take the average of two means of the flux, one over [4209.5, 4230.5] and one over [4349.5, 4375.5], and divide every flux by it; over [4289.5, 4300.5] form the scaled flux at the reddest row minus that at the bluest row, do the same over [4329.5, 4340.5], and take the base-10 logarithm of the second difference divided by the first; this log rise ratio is 0.29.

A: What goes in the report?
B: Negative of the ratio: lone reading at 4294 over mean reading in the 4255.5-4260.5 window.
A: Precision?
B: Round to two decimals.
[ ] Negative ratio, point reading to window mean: -1.00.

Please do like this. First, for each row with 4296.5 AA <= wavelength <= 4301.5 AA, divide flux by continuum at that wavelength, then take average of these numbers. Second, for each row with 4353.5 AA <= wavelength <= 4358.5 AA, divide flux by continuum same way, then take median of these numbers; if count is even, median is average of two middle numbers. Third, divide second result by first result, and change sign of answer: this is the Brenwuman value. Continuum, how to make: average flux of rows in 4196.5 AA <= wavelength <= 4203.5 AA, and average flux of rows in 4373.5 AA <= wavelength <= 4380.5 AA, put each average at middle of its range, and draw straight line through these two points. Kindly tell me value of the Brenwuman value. -1.34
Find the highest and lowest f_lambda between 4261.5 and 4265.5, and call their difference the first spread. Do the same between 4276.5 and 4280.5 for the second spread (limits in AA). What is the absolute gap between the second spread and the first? 14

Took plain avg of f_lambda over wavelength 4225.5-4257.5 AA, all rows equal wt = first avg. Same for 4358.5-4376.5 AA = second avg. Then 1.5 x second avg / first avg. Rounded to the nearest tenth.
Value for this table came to 1.8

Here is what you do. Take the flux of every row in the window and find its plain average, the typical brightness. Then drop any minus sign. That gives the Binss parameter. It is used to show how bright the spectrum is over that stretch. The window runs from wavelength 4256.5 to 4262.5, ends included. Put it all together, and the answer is 281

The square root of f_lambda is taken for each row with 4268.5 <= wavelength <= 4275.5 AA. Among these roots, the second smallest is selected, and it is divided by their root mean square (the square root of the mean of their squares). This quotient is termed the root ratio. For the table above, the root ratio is 0.95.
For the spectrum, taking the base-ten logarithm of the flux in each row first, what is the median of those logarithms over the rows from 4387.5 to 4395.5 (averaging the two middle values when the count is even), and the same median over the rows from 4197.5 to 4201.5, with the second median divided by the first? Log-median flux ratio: 0.965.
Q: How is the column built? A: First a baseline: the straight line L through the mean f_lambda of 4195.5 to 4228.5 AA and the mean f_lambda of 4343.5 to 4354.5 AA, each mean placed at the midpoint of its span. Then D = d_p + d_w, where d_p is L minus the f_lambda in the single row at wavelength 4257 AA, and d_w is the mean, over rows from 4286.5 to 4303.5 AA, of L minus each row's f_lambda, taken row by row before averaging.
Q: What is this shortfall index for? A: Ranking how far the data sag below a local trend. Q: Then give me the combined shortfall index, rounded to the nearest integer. 86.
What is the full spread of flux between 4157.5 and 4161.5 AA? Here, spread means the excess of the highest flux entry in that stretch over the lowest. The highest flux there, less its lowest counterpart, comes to 55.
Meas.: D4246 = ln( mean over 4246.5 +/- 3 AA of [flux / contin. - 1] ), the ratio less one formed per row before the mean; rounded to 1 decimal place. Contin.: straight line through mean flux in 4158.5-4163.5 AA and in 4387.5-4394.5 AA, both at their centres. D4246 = -2.4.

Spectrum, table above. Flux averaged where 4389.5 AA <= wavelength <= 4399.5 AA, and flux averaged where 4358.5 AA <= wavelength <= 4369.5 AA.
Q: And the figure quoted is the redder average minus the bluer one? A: -19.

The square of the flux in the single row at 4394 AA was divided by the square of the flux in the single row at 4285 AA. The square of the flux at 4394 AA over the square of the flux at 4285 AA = 1.3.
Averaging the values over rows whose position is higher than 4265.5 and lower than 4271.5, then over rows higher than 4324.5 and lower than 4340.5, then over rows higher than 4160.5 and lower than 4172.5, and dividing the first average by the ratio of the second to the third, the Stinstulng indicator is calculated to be 239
